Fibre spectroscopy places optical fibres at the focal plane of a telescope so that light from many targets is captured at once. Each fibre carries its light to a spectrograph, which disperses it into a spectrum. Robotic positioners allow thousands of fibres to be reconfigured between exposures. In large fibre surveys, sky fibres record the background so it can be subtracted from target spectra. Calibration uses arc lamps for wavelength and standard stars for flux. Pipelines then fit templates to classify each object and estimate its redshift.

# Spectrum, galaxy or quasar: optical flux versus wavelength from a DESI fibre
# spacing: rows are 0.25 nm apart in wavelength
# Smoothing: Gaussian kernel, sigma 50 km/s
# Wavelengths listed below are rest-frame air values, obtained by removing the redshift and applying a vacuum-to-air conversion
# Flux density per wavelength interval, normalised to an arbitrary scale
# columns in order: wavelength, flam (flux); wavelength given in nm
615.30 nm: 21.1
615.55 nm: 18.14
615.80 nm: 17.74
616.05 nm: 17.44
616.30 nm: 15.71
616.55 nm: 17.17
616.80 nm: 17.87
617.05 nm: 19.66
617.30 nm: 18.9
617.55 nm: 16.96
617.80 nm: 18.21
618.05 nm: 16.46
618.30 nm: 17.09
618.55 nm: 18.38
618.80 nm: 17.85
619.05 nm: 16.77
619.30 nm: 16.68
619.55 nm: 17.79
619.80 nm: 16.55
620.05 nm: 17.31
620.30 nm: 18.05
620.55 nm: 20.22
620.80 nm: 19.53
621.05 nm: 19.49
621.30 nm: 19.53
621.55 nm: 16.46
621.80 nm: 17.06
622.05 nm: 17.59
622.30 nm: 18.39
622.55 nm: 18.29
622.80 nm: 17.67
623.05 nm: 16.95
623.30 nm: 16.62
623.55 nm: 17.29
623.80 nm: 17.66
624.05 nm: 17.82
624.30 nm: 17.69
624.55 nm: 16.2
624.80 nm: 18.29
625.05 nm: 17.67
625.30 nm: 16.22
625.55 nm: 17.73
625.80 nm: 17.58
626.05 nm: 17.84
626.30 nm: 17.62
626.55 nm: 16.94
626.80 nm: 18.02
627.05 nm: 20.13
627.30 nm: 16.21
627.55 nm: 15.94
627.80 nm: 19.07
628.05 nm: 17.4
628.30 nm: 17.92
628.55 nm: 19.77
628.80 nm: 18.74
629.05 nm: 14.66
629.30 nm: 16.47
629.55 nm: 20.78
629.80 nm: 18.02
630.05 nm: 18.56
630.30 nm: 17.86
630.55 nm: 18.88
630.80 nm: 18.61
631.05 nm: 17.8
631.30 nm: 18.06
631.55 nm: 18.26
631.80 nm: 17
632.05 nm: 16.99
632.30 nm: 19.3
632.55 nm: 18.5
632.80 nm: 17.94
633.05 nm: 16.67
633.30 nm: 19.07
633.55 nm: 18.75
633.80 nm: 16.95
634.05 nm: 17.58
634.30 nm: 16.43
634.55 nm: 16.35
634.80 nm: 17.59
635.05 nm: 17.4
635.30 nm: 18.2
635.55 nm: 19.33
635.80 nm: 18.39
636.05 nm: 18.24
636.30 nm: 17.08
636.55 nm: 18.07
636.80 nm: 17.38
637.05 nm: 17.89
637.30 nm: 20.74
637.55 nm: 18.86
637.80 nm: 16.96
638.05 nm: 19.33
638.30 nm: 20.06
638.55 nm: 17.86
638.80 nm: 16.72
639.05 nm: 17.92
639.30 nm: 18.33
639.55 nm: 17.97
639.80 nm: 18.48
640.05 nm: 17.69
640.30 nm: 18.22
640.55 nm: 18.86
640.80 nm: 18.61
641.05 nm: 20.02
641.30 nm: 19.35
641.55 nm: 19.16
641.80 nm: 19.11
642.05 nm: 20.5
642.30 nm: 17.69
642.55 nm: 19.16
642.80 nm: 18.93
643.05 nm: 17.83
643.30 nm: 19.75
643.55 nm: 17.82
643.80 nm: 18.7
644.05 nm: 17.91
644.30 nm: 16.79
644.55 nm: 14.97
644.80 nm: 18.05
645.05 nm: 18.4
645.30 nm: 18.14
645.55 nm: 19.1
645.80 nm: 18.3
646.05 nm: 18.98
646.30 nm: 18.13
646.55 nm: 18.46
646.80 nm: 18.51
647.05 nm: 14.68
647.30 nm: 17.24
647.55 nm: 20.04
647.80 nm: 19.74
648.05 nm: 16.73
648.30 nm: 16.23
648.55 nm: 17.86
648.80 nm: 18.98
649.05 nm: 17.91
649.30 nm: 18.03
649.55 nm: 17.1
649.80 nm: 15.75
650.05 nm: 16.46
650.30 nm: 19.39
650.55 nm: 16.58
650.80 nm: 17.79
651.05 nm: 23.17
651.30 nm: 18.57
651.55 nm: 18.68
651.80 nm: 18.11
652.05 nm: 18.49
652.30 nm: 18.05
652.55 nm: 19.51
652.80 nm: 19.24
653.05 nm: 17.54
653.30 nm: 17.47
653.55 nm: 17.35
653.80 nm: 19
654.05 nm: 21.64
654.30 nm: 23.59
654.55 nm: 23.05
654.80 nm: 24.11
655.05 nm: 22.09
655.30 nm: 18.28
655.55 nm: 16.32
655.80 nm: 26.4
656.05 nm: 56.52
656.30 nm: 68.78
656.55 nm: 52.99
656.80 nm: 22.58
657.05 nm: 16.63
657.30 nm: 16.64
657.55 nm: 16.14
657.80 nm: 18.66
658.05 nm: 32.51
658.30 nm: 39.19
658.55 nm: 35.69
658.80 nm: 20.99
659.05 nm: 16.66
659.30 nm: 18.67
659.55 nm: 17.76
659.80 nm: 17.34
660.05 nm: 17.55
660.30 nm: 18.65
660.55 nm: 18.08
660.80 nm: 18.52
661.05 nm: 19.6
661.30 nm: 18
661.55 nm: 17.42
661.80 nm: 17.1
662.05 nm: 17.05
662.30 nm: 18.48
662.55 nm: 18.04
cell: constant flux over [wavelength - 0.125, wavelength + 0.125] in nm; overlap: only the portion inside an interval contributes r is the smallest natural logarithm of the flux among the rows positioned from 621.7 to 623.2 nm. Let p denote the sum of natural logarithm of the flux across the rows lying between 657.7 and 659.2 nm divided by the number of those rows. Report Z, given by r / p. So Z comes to 0.870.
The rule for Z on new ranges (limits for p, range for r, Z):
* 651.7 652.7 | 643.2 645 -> 0.927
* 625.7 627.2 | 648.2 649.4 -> 0.964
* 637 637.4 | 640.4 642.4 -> 0.971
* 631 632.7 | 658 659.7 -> 0.974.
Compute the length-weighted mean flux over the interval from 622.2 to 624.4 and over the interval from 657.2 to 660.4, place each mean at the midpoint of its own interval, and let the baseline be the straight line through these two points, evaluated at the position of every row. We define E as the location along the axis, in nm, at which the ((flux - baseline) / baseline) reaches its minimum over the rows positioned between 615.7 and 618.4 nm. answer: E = 616.30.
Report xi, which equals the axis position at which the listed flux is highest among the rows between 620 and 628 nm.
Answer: 620.55 nm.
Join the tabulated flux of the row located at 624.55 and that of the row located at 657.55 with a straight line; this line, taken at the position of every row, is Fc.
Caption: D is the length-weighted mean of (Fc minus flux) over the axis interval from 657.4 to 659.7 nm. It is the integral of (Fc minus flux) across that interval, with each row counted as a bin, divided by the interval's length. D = -7.7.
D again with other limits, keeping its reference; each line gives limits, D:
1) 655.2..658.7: -15.1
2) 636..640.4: -2.0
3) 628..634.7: -1.7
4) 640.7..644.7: -2.3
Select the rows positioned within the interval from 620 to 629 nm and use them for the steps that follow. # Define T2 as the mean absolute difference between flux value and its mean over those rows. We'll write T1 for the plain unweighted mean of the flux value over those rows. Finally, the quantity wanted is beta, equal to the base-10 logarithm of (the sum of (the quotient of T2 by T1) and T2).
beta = -0.04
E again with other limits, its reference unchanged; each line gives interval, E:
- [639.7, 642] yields 640.05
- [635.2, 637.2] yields 636.30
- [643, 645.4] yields 644.55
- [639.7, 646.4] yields 644.55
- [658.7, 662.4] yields 659.05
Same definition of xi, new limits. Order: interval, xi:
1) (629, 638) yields 629.55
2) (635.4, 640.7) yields 637.30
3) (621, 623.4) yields 621.30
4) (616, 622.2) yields 620.55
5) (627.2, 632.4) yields 629.55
